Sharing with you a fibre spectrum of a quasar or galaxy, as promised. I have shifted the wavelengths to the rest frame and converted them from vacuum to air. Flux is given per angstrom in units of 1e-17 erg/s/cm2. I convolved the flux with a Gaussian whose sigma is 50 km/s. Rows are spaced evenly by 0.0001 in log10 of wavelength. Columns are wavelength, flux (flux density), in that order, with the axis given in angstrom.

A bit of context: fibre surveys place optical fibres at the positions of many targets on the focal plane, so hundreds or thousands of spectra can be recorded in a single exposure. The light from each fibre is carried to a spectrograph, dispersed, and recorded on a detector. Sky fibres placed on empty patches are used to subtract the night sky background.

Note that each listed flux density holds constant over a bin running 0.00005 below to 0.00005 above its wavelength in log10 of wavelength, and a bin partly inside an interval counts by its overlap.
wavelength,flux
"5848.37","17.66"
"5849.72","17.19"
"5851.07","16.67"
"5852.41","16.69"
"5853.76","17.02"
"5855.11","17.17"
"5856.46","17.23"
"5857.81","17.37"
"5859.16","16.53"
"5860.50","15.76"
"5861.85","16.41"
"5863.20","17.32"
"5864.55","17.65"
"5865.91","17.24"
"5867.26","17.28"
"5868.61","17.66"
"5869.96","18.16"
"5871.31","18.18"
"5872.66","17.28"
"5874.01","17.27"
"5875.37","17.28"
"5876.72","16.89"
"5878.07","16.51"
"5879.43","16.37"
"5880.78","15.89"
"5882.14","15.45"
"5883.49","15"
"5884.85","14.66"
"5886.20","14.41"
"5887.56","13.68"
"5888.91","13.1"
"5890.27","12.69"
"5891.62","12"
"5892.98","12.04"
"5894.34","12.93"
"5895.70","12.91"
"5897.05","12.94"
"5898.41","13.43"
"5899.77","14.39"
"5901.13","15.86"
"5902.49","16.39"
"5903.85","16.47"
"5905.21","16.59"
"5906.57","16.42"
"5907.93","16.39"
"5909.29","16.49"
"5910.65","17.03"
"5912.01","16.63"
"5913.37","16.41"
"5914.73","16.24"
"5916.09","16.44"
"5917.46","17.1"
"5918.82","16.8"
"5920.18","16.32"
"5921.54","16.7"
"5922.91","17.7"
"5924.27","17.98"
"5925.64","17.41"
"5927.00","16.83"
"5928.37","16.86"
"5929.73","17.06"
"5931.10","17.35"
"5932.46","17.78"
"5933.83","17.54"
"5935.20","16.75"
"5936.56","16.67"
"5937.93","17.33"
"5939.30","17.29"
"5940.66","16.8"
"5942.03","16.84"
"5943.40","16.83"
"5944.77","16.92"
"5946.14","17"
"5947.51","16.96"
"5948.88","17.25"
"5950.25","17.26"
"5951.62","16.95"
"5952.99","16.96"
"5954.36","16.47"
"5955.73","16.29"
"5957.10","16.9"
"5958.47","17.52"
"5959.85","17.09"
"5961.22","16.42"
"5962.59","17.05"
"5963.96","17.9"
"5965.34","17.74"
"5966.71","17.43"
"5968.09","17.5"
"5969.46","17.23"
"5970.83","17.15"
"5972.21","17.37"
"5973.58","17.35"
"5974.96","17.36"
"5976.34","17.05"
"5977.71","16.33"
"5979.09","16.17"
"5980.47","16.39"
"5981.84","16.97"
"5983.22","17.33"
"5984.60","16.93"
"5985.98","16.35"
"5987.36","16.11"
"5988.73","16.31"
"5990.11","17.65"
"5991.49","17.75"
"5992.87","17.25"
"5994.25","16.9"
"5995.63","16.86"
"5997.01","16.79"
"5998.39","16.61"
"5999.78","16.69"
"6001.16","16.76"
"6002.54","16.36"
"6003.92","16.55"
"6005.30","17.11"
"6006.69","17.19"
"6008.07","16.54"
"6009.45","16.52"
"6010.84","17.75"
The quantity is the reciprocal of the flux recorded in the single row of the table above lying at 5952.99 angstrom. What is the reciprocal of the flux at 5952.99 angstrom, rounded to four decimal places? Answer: 0.0590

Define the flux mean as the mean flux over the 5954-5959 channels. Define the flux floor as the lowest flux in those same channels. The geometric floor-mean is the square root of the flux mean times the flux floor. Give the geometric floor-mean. 16.5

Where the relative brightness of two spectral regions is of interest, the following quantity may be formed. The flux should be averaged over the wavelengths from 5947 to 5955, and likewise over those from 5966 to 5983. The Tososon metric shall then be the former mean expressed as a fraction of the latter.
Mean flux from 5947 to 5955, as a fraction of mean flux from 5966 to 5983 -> 1.00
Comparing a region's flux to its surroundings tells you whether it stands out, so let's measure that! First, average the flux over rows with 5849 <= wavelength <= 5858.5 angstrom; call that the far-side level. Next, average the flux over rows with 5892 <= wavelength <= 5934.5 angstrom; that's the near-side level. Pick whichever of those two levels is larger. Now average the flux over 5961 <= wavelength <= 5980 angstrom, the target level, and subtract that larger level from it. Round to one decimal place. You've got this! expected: 0.1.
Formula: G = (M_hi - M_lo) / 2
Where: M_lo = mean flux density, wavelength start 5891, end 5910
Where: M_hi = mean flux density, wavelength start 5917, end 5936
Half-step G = 1.2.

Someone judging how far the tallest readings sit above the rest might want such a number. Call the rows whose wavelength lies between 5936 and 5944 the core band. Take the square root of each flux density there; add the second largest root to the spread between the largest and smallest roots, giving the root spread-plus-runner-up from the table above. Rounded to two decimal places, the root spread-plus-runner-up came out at 4.24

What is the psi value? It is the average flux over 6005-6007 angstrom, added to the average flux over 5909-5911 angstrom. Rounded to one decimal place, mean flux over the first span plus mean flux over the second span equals 33.9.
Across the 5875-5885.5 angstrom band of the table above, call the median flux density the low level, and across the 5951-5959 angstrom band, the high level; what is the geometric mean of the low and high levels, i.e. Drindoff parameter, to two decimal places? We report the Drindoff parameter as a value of 16.52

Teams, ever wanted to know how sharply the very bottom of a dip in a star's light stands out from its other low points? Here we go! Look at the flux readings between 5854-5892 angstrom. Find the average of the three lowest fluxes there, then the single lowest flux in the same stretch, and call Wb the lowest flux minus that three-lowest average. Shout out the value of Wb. -0.6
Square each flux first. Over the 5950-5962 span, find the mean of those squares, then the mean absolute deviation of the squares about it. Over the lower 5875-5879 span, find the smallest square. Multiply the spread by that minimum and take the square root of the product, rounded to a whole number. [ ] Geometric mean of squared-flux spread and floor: 54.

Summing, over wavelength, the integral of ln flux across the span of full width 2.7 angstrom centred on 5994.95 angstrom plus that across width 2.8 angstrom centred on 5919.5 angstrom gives 15.5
